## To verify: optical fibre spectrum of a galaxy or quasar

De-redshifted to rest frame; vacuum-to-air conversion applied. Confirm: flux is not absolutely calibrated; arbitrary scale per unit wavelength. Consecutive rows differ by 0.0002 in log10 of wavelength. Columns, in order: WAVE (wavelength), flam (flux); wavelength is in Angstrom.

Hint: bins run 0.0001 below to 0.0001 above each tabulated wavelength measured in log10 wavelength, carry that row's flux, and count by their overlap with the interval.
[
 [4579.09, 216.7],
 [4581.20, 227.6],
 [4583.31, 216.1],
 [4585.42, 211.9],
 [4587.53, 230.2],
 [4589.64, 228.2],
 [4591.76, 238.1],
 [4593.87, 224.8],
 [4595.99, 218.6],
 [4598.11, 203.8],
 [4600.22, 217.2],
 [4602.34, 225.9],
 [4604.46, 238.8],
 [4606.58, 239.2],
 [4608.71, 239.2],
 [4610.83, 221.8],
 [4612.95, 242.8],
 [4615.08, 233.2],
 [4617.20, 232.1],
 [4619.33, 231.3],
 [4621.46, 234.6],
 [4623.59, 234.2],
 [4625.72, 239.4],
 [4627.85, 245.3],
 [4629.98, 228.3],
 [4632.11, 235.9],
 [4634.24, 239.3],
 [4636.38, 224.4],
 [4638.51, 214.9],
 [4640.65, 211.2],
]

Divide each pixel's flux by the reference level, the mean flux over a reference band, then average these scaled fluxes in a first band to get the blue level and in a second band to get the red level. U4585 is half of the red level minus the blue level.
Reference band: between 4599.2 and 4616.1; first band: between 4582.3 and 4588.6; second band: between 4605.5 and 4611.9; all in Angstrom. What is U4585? 0.030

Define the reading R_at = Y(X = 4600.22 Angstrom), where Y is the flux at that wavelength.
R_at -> 217.2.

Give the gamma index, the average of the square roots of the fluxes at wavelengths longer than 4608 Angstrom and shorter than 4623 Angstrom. 15.3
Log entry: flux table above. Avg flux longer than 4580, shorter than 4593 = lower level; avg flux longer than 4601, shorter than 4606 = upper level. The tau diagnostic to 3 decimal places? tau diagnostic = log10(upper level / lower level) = 0.013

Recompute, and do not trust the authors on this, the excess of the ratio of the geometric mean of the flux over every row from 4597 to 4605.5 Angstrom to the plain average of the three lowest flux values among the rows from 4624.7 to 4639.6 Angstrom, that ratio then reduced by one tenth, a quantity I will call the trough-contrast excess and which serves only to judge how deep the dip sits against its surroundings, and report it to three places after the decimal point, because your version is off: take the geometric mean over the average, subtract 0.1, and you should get 0.893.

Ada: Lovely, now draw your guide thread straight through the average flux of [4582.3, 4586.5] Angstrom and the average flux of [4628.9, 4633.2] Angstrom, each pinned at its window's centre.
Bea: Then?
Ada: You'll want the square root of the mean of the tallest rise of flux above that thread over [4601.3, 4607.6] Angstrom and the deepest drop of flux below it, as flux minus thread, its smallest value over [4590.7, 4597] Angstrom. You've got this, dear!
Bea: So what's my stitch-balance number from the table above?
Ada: 2.9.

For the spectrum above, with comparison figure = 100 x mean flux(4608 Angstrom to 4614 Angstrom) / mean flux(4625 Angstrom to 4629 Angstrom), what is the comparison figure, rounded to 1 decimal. 96.8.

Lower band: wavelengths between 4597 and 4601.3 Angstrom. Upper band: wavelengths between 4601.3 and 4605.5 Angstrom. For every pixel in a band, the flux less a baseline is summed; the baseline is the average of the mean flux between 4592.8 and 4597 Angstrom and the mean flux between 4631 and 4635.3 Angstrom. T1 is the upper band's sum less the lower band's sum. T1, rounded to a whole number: 44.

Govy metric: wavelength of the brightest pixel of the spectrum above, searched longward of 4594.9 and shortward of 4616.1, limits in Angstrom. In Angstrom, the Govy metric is 4612.95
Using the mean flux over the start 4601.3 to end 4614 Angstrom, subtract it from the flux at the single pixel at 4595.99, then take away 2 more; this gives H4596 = -18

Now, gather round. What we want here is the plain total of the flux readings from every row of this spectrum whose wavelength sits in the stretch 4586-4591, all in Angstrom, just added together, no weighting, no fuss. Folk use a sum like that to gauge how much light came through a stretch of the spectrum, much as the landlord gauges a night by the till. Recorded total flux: 458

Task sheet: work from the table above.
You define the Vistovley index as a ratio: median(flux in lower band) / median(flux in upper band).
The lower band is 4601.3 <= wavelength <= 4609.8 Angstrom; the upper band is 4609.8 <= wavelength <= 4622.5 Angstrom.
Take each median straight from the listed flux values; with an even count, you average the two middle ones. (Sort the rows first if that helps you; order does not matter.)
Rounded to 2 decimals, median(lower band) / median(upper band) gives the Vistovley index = 1.03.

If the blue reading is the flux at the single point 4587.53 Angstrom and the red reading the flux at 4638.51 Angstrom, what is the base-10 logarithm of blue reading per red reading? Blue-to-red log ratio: 0.03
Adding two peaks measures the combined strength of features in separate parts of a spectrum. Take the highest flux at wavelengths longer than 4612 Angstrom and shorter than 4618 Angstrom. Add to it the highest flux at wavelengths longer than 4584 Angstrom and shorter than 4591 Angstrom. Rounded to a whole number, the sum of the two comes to 473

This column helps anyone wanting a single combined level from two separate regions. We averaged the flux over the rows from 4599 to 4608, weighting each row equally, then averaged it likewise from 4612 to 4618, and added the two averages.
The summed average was 466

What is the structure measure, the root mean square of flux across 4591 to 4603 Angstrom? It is 221.6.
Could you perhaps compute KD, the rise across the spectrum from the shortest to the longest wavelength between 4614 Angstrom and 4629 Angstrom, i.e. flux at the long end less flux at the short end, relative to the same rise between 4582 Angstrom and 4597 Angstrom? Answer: 4.8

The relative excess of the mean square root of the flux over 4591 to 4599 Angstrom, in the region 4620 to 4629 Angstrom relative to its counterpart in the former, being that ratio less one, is 0.038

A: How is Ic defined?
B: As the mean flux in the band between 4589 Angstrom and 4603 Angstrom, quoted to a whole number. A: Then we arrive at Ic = 222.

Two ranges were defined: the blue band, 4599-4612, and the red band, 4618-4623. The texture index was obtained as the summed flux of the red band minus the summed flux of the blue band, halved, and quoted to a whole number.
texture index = -458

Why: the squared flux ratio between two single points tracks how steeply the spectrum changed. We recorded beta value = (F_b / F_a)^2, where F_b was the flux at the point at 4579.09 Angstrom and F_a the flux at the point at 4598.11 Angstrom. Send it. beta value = 1.13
